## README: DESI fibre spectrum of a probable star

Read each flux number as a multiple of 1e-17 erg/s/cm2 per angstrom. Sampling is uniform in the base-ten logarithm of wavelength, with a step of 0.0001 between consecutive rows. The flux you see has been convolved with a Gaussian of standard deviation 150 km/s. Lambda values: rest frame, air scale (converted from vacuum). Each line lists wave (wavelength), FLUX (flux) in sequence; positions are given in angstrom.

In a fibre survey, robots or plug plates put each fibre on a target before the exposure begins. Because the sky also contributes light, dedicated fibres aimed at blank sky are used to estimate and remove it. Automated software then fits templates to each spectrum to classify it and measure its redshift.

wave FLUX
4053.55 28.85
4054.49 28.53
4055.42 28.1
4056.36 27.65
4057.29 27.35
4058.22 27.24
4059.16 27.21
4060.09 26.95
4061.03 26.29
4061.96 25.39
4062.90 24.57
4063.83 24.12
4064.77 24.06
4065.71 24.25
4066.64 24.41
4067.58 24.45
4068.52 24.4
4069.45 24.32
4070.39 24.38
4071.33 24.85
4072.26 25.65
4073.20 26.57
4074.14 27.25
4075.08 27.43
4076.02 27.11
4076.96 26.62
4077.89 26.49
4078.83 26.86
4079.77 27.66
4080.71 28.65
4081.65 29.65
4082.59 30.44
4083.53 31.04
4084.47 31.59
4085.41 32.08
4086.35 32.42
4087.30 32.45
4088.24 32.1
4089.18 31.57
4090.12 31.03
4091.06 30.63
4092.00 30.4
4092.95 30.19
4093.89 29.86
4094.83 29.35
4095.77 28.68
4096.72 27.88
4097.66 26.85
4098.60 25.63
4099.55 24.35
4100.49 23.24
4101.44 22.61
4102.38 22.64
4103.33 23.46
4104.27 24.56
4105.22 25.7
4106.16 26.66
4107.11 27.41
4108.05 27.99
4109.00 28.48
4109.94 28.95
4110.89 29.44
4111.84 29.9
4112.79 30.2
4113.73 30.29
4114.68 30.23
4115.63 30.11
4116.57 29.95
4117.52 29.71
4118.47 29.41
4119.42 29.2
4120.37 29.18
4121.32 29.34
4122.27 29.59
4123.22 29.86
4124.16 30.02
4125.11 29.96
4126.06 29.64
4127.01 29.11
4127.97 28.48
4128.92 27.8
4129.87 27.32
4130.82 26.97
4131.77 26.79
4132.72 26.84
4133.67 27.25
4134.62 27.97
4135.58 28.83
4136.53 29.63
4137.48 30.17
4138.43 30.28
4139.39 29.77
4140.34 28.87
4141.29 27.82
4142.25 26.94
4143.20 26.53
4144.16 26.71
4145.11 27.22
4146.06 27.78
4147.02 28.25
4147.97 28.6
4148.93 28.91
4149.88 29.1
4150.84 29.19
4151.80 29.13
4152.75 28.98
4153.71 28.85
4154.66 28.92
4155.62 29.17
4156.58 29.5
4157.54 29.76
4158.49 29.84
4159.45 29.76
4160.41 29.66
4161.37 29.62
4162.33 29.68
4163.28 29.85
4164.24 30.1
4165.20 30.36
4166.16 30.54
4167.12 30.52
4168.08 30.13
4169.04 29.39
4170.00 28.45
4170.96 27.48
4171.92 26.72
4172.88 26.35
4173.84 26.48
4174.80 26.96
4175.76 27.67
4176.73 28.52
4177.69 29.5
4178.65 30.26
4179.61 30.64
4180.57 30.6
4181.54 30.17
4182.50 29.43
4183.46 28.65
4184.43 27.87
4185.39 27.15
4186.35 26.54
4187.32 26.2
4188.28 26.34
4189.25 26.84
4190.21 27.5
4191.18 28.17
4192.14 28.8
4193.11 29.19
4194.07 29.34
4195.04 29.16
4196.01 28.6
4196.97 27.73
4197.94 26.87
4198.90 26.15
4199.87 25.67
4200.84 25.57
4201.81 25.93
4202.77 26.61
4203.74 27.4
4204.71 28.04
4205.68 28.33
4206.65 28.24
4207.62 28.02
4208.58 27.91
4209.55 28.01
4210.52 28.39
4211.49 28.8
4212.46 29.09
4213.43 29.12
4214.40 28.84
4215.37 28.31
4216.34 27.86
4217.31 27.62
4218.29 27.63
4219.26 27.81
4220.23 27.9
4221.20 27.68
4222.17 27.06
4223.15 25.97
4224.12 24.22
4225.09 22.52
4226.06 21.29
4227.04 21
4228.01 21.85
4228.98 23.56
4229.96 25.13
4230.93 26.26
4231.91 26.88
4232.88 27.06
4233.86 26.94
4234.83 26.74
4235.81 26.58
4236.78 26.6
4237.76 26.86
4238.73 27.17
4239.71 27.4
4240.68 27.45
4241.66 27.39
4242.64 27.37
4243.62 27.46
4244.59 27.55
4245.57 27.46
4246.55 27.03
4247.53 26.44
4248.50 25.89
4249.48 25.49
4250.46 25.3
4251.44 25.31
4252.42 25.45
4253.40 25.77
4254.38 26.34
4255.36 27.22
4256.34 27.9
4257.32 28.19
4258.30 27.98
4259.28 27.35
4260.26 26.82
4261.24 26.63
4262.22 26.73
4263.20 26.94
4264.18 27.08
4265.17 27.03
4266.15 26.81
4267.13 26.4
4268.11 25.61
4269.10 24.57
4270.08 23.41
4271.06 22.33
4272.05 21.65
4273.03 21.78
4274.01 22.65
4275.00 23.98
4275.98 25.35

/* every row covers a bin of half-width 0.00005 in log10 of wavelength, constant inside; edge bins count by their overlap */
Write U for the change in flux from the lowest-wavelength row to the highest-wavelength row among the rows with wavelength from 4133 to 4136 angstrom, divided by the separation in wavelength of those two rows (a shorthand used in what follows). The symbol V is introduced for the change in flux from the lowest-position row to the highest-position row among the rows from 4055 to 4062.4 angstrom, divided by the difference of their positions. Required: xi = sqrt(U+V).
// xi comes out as 0.6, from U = 0.83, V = -0.41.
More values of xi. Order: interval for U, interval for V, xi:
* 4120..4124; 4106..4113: 0.9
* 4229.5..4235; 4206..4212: 0.7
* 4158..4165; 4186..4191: 0.5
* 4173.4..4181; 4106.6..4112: 1.1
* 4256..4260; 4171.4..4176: 0.2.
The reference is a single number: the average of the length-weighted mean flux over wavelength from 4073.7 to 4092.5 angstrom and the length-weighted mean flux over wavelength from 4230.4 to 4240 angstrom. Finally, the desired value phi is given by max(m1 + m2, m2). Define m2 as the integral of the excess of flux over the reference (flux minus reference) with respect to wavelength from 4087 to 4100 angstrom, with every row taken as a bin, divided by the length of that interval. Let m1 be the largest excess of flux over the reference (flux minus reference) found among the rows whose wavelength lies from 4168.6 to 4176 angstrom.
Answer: 2.2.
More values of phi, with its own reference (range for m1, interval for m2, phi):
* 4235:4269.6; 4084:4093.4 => 3.2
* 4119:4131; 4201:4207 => 0.8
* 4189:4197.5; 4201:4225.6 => 0.3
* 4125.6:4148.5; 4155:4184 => 3.0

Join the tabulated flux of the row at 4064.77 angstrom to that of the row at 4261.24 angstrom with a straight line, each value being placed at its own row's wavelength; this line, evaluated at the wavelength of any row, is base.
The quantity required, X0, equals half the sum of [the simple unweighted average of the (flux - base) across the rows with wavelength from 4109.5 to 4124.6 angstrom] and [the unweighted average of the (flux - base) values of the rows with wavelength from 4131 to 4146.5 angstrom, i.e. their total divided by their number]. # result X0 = 4.0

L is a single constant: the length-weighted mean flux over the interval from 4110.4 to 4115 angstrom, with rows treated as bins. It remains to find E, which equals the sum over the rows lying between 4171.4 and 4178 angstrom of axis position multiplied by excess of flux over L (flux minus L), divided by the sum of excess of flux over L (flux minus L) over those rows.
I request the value 4174.0 angstrom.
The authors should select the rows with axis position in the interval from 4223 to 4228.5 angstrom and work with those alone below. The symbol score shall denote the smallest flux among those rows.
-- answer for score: 21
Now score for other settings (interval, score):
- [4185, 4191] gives 26.2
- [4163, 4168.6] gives 29.85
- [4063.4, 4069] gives 24.06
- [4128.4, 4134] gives 26.79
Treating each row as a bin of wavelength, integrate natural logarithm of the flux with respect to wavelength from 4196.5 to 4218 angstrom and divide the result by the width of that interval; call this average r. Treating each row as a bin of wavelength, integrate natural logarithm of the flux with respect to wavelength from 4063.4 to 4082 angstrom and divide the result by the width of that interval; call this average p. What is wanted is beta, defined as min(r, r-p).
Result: 0.065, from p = 3.25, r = 3.32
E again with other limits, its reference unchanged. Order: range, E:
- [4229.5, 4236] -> 4232.7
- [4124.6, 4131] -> 4129.3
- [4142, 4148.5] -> 4144.6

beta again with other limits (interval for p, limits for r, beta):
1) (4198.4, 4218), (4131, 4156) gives 0.026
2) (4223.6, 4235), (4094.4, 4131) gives 0.135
